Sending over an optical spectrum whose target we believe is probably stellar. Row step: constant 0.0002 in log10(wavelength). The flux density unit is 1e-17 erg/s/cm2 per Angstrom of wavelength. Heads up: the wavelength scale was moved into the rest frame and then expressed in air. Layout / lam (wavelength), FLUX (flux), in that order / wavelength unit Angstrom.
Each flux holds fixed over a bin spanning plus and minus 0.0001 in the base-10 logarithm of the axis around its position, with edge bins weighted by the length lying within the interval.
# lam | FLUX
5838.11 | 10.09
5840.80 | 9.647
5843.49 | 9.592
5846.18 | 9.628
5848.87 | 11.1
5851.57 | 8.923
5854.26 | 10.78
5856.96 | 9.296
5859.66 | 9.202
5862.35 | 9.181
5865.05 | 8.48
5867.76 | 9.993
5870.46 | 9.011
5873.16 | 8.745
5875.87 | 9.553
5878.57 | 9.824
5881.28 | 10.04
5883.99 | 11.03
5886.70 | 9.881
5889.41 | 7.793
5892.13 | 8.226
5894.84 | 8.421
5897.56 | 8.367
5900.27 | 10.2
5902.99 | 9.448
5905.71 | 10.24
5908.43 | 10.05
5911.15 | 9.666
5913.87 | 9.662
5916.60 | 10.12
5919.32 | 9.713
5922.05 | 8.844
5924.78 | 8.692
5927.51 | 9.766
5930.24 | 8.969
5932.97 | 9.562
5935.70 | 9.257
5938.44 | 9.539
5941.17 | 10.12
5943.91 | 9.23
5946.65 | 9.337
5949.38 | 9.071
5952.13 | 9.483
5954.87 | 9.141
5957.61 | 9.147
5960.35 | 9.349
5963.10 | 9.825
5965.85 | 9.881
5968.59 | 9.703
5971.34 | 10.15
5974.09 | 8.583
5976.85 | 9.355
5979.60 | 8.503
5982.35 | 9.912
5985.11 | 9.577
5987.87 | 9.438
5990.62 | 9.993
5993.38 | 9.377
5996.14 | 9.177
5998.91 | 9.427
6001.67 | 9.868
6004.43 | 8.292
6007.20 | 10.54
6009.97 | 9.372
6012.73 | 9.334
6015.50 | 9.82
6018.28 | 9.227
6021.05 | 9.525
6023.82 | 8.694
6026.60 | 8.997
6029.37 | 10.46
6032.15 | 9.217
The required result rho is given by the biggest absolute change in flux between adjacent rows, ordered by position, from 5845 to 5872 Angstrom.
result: 2.18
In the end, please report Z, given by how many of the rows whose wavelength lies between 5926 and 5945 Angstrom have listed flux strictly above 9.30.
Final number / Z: 4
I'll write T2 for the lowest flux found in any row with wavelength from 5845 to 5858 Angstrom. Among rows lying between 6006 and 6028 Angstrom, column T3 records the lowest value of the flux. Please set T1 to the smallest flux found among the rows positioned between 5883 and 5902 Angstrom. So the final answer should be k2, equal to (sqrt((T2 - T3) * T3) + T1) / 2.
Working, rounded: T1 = 7.793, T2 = 8.923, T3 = 8.694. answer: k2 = 4.60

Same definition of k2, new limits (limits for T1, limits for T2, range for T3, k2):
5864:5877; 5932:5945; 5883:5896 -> 5.91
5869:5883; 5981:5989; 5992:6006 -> 5.91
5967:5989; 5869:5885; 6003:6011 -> 5.22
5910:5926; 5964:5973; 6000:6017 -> 6.06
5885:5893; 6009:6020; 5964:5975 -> 5.07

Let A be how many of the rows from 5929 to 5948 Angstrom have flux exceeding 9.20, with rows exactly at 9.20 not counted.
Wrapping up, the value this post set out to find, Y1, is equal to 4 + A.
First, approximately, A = 6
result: 10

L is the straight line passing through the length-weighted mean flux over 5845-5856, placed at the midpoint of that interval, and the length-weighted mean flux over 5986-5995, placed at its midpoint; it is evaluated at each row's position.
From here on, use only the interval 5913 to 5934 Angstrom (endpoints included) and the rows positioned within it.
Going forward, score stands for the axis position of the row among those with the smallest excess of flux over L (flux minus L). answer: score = 5924.78 Angstrom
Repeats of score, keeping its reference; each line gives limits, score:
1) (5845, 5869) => 5865.05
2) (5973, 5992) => 5979.60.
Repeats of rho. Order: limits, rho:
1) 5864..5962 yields 2.09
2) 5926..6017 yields 2.25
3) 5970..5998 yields 1.57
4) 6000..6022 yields 2.25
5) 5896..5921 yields 1.83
